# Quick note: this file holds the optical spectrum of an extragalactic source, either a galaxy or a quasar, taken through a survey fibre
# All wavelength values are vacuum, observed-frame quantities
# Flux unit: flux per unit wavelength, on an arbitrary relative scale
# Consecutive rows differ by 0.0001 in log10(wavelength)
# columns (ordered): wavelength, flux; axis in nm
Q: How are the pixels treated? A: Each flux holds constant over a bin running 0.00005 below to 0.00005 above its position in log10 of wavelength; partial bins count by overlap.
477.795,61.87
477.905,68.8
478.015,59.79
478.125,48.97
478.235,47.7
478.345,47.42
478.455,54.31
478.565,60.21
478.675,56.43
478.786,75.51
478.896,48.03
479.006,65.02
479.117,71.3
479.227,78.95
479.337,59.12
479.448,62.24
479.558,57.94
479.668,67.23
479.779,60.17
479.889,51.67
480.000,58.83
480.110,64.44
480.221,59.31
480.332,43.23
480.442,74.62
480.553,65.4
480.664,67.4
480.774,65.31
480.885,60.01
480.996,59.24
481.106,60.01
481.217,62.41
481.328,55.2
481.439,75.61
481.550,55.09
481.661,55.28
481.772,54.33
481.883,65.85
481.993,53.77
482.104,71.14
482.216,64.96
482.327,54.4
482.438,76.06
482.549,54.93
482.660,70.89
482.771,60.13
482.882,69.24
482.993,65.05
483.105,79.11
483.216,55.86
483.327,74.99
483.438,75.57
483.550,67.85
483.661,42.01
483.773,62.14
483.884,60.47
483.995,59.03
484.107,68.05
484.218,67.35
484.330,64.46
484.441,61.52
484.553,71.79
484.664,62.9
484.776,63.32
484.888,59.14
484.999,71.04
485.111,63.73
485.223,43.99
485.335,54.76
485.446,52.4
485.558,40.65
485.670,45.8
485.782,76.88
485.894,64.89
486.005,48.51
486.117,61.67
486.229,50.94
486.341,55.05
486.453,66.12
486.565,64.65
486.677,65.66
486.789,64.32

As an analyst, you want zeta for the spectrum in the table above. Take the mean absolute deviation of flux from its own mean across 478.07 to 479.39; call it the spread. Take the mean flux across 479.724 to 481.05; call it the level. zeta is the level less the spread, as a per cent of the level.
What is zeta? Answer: 85.2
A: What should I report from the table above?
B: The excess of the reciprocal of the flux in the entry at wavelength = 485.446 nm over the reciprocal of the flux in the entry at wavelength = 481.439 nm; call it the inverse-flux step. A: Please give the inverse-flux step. 0.0059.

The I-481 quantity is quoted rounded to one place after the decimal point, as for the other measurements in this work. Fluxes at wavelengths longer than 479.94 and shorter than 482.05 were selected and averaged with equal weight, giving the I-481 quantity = 60.8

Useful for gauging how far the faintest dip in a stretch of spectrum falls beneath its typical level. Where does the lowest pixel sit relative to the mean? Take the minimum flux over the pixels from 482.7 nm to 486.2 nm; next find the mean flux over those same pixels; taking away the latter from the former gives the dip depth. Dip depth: -21.1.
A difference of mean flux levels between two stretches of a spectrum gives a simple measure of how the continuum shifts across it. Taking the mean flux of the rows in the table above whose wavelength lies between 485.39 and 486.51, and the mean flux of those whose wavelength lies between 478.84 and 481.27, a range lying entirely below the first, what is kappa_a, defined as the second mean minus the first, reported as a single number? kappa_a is 6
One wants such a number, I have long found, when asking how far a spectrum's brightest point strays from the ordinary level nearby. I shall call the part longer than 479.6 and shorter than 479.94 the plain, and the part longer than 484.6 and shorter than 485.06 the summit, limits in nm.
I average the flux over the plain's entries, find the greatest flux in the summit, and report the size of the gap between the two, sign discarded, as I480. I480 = 11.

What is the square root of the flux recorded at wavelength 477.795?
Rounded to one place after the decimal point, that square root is 7.9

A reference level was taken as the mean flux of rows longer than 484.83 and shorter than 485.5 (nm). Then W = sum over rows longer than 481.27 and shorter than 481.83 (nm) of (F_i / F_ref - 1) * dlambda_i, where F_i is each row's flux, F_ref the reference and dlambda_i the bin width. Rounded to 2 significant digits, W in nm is 0.015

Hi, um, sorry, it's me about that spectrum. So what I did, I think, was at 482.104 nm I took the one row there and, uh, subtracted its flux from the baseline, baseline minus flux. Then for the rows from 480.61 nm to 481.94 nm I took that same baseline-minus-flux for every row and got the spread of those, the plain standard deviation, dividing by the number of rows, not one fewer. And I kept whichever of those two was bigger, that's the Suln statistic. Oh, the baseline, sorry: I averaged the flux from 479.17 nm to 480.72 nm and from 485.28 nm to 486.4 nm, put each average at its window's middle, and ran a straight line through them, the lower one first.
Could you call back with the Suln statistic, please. 6.0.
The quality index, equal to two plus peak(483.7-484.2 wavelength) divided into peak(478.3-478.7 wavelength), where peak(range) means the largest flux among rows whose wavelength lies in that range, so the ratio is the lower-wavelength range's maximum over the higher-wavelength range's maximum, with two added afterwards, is 2.88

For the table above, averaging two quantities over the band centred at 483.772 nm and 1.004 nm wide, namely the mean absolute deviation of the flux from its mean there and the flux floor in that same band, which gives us 24.7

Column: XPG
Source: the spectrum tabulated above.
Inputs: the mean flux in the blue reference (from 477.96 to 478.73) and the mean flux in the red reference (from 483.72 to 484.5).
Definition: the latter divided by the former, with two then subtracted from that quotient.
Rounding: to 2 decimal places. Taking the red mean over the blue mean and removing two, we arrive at -0.82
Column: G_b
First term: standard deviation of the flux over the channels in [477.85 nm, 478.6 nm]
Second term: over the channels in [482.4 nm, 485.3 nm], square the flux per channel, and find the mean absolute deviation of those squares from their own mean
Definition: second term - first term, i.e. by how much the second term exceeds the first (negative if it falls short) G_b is 834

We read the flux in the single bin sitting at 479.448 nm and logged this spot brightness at 62.24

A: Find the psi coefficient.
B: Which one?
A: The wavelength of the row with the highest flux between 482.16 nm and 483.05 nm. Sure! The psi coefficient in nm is 482.438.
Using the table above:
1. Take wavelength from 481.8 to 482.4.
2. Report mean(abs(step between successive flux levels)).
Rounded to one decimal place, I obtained 11.5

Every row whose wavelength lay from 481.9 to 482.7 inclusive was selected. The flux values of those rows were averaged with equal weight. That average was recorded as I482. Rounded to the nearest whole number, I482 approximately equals 64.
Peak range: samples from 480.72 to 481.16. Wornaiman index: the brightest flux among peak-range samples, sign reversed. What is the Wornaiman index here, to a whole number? -65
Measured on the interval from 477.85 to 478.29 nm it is -69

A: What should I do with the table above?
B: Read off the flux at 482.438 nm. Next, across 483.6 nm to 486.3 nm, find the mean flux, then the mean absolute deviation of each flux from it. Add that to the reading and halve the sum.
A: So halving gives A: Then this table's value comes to 42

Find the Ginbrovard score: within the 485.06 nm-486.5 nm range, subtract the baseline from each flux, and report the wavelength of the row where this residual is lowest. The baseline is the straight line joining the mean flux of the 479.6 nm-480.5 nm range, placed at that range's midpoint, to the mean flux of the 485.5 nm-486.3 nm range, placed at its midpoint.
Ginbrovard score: 485.558 nm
